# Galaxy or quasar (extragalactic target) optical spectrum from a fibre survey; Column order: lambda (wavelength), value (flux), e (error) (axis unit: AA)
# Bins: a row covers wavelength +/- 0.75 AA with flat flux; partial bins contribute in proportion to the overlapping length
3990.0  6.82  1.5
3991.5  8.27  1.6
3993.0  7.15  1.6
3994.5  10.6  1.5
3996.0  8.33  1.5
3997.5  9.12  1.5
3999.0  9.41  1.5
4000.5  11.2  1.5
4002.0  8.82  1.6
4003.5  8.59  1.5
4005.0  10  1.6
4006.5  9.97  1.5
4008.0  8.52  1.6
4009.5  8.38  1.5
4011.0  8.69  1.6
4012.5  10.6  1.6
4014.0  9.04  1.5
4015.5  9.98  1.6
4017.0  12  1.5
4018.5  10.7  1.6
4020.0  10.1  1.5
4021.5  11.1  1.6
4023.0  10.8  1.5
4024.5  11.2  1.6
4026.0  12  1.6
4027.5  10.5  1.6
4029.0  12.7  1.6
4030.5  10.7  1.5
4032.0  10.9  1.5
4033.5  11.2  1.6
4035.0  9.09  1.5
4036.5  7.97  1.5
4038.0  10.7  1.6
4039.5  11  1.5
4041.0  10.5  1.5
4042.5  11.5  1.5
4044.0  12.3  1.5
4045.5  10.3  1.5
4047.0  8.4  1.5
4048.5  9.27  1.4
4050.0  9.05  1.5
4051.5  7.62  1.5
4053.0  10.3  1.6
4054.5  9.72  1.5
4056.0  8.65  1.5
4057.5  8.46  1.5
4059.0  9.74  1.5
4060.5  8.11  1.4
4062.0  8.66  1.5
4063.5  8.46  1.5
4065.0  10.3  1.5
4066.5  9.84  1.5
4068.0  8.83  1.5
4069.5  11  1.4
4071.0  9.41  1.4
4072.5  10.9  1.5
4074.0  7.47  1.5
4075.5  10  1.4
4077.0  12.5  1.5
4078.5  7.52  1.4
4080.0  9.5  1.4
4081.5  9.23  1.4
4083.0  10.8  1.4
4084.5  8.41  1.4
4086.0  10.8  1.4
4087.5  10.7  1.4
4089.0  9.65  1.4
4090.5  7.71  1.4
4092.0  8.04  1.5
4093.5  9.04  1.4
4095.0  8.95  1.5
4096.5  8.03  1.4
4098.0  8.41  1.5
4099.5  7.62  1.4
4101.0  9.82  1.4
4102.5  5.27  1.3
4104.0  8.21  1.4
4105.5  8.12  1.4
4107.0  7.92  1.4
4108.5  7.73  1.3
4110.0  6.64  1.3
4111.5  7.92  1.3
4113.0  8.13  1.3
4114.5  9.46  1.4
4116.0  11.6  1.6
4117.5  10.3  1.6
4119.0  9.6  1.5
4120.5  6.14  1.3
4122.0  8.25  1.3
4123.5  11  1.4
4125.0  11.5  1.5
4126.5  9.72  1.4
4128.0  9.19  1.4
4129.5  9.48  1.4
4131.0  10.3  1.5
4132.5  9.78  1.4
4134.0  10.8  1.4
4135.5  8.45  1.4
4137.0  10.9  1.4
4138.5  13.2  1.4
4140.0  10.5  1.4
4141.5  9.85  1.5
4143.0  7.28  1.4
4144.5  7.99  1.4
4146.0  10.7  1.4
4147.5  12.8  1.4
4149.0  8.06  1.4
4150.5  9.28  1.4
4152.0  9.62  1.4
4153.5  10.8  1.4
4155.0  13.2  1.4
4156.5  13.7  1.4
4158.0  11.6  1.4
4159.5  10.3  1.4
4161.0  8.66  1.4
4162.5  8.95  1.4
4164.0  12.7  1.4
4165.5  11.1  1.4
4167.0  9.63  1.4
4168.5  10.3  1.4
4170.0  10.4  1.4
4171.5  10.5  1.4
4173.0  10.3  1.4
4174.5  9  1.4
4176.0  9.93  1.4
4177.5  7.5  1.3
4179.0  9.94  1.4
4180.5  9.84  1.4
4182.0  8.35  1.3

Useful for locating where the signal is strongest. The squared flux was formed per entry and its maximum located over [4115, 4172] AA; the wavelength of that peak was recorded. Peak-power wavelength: 4156.5 AA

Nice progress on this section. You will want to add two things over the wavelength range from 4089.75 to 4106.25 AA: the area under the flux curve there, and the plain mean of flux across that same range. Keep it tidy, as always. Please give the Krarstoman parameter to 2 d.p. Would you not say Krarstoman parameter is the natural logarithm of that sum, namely 4.96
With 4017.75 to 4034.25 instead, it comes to 5.27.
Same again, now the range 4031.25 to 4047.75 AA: 5.20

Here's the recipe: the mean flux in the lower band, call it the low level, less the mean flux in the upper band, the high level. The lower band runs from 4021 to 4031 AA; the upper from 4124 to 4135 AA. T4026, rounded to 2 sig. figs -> 1.2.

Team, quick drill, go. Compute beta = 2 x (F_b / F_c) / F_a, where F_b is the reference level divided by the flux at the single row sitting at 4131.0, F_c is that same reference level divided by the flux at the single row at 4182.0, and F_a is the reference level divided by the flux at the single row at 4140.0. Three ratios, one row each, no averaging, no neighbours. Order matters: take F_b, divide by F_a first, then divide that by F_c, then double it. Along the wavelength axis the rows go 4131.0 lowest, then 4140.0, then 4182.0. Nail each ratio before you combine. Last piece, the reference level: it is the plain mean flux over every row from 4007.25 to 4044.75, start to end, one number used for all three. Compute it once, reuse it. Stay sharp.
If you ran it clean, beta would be 1.6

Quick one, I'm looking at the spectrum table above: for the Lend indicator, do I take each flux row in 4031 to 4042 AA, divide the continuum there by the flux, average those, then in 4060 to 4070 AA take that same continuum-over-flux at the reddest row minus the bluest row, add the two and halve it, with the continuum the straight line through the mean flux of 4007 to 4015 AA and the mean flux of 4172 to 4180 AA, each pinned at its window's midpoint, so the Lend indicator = 0.30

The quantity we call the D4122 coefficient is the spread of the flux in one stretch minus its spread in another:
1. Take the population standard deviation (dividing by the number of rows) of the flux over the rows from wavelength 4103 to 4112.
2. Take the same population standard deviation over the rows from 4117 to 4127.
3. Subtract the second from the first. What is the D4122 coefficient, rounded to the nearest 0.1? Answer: -1.2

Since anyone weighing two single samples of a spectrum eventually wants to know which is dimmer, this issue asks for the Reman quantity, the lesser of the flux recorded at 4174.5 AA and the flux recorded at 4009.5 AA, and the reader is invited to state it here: 8.4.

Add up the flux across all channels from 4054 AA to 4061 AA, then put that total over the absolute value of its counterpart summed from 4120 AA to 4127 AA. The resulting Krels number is 0.96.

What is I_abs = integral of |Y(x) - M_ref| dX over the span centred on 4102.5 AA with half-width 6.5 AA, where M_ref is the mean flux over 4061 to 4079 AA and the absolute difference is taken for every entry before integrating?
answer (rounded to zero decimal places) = 23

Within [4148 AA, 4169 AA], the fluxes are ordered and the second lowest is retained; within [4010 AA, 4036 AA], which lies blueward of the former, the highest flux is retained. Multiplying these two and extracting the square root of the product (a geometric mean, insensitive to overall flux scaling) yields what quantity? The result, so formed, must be 10.5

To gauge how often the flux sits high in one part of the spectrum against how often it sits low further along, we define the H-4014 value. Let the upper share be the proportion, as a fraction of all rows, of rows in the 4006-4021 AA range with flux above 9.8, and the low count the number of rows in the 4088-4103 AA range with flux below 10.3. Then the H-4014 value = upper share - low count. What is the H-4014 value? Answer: -9.40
